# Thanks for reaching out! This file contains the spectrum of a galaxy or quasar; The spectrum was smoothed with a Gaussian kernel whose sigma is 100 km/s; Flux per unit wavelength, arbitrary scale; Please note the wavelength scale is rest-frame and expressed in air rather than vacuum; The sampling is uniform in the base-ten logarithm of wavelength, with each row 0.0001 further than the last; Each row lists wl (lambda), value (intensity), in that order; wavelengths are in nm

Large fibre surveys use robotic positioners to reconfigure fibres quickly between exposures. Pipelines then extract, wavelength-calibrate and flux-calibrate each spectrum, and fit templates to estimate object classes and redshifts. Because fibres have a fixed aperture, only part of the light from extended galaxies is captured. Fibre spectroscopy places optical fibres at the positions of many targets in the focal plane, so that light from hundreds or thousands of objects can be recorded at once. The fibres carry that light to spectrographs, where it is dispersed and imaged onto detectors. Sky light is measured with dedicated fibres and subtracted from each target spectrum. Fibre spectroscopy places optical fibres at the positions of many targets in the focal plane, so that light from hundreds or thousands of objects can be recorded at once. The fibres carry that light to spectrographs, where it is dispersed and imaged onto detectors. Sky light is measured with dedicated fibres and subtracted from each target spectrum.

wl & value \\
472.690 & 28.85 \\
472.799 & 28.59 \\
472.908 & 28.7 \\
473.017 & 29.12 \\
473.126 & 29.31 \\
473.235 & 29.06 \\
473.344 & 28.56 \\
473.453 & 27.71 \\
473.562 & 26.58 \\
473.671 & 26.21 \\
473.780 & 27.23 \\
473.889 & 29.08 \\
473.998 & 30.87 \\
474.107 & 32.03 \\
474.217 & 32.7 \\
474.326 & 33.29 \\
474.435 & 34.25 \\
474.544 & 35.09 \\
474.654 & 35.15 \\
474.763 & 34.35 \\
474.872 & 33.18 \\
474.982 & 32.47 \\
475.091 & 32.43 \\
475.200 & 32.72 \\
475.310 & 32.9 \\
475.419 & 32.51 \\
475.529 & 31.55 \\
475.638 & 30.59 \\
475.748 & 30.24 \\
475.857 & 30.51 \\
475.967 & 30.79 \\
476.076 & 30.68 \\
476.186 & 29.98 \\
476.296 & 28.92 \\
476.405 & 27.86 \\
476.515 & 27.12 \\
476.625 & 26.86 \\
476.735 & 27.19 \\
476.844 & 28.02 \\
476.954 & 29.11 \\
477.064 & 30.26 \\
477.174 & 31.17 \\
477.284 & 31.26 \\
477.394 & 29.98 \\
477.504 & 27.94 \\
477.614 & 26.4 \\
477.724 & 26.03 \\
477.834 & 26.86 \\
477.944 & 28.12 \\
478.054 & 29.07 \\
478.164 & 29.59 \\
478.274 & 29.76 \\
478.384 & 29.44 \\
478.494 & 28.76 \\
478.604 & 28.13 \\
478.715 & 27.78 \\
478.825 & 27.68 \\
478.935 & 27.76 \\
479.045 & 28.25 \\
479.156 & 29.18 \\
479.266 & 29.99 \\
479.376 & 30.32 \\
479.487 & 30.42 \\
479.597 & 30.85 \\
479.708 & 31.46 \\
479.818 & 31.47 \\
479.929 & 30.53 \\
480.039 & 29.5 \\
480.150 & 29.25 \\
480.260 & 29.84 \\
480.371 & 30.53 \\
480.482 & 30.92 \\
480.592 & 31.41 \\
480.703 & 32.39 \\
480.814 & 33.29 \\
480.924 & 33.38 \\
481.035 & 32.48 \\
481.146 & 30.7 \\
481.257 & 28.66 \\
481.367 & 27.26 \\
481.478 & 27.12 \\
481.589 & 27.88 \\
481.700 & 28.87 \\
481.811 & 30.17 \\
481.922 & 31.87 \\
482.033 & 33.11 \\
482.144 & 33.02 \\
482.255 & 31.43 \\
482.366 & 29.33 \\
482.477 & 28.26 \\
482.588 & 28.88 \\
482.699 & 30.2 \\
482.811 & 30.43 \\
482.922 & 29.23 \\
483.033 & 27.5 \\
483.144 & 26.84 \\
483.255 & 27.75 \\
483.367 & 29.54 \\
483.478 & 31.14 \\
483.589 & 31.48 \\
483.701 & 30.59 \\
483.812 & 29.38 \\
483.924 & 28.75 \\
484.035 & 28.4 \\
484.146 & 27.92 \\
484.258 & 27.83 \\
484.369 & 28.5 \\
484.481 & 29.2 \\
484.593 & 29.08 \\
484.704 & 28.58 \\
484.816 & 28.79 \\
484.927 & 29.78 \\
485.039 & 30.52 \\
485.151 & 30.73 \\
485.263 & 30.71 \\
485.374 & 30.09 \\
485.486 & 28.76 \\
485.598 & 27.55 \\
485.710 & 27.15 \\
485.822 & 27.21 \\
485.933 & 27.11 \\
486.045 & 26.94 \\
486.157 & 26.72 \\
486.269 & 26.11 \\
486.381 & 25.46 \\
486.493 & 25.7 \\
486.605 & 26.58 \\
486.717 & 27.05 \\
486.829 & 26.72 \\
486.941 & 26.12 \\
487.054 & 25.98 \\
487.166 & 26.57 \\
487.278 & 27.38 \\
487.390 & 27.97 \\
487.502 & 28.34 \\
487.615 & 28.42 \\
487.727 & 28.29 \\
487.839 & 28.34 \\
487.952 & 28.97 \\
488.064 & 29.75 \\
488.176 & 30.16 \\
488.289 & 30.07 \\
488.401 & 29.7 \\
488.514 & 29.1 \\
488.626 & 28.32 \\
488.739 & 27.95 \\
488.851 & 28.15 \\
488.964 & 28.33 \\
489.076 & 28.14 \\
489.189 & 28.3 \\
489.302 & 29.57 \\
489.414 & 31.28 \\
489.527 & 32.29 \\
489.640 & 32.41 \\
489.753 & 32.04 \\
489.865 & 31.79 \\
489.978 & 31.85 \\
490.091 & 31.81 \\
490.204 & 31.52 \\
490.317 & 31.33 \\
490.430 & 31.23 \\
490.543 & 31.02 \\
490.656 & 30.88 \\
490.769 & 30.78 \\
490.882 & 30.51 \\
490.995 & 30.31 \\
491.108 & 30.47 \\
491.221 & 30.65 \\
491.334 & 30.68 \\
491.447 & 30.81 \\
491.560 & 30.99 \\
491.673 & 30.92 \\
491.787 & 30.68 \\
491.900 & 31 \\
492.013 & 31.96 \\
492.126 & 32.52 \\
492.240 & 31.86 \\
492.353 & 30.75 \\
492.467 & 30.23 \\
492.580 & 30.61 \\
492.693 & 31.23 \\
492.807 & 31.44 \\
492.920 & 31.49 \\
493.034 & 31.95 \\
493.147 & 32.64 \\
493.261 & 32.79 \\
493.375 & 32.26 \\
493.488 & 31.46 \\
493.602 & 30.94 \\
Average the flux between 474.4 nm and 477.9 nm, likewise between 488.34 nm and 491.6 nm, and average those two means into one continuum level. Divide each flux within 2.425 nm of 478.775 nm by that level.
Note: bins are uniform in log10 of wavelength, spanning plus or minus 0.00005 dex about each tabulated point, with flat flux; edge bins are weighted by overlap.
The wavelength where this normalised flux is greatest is 480.924 nm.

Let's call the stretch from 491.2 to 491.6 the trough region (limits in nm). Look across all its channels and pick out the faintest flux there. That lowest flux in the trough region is 30.65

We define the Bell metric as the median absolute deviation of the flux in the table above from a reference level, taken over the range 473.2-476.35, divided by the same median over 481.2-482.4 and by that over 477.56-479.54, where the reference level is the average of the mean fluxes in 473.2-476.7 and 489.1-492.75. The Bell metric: 0.36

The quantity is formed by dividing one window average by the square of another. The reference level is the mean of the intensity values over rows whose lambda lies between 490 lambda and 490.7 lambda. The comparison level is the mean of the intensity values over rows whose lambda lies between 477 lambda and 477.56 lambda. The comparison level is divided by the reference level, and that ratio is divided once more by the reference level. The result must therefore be 0.031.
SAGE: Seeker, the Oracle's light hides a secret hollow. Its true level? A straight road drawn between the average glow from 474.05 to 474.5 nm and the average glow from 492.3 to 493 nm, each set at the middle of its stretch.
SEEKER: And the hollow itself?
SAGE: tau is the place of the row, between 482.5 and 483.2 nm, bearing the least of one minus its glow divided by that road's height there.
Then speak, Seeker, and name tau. 482.811 nm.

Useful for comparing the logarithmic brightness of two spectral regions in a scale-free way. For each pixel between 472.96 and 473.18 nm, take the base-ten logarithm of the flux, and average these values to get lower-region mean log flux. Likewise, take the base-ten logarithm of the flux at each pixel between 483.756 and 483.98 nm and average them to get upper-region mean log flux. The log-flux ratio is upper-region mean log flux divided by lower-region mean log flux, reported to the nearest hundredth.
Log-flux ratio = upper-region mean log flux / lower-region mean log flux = 1.00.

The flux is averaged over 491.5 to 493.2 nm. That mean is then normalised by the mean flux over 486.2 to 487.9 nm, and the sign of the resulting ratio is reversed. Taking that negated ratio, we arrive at -1.161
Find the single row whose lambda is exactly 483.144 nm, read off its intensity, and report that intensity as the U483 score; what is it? 26.84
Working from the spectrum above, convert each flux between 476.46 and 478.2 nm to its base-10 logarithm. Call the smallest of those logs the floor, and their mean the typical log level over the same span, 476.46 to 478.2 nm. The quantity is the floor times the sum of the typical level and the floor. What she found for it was 4.06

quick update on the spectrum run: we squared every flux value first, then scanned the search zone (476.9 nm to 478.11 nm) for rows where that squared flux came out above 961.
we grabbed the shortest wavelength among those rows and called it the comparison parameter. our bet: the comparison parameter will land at 477.174 nm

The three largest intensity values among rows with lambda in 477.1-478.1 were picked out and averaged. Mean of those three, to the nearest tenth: 30.8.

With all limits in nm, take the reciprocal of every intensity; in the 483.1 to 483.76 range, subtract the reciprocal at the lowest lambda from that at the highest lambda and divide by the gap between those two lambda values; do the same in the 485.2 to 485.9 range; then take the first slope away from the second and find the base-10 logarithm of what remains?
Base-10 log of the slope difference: -1.8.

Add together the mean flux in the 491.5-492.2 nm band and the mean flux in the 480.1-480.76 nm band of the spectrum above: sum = 62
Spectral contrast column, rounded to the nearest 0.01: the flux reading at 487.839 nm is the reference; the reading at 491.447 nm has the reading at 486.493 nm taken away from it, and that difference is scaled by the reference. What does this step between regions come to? 0.18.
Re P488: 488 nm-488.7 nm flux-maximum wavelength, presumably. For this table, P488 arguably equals 488.176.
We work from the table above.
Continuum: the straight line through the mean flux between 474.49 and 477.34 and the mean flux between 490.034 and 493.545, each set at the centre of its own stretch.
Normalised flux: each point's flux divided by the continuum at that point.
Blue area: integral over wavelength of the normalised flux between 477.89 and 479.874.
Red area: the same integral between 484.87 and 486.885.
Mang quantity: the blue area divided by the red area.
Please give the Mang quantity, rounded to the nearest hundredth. 1.04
